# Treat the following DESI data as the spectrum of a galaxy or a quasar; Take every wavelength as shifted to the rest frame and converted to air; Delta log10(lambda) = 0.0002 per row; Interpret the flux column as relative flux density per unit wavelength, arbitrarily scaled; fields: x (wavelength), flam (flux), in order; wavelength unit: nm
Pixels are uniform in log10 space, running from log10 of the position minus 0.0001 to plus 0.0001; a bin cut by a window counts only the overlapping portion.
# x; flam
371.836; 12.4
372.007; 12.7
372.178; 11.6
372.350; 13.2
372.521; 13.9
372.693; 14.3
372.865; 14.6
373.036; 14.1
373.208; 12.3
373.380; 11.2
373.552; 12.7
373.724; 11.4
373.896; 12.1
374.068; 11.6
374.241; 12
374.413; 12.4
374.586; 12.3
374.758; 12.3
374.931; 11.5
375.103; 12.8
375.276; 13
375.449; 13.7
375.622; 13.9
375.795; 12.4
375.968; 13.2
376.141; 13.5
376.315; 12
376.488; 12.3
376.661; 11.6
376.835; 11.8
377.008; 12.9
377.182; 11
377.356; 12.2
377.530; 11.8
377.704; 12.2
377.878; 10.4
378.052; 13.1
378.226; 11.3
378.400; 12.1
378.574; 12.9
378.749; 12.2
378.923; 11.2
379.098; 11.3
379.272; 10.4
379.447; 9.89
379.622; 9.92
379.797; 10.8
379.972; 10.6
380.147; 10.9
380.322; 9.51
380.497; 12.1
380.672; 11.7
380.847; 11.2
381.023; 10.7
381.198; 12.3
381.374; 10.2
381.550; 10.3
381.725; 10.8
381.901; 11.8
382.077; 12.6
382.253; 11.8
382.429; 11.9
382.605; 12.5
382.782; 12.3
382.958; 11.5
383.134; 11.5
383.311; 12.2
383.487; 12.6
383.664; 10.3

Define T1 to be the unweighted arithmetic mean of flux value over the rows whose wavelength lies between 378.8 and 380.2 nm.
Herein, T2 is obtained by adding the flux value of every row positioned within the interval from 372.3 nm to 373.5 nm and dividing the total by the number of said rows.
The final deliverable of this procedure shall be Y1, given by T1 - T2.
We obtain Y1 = -2.7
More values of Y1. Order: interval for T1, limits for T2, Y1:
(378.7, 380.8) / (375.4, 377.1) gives -1.9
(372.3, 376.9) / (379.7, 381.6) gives 1.7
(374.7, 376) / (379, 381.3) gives 2.0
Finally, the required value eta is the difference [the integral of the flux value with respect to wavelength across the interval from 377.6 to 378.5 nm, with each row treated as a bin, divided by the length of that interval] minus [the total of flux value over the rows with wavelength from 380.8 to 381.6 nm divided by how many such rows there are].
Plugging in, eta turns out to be 1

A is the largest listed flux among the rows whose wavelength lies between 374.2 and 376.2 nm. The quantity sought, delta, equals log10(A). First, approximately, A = 13.9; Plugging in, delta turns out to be 1.14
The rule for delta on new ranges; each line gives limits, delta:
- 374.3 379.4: 1.14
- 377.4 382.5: 1.12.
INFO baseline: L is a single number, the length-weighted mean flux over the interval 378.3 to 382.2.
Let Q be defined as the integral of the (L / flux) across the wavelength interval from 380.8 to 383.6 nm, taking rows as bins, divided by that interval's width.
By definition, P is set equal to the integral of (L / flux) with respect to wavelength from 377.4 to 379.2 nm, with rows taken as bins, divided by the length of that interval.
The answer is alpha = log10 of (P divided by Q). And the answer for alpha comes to -0.01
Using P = 0.95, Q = 0.96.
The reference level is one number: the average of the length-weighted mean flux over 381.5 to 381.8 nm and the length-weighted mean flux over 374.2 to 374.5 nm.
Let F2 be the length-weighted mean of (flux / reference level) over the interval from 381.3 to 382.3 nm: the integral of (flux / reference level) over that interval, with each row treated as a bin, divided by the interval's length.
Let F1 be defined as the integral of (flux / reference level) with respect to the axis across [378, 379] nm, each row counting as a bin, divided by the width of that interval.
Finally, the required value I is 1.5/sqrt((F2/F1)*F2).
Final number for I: 1.57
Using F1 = 1.06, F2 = 0.99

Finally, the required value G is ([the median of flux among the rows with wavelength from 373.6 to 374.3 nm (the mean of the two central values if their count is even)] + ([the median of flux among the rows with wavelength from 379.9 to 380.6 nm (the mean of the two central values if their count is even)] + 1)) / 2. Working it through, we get 11.8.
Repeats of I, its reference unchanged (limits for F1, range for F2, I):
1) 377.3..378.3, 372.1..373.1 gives 1.28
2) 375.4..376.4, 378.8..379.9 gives 1.72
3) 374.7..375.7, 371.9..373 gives 1.36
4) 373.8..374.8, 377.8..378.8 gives 1.47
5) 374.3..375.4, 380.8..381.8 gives 1.64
